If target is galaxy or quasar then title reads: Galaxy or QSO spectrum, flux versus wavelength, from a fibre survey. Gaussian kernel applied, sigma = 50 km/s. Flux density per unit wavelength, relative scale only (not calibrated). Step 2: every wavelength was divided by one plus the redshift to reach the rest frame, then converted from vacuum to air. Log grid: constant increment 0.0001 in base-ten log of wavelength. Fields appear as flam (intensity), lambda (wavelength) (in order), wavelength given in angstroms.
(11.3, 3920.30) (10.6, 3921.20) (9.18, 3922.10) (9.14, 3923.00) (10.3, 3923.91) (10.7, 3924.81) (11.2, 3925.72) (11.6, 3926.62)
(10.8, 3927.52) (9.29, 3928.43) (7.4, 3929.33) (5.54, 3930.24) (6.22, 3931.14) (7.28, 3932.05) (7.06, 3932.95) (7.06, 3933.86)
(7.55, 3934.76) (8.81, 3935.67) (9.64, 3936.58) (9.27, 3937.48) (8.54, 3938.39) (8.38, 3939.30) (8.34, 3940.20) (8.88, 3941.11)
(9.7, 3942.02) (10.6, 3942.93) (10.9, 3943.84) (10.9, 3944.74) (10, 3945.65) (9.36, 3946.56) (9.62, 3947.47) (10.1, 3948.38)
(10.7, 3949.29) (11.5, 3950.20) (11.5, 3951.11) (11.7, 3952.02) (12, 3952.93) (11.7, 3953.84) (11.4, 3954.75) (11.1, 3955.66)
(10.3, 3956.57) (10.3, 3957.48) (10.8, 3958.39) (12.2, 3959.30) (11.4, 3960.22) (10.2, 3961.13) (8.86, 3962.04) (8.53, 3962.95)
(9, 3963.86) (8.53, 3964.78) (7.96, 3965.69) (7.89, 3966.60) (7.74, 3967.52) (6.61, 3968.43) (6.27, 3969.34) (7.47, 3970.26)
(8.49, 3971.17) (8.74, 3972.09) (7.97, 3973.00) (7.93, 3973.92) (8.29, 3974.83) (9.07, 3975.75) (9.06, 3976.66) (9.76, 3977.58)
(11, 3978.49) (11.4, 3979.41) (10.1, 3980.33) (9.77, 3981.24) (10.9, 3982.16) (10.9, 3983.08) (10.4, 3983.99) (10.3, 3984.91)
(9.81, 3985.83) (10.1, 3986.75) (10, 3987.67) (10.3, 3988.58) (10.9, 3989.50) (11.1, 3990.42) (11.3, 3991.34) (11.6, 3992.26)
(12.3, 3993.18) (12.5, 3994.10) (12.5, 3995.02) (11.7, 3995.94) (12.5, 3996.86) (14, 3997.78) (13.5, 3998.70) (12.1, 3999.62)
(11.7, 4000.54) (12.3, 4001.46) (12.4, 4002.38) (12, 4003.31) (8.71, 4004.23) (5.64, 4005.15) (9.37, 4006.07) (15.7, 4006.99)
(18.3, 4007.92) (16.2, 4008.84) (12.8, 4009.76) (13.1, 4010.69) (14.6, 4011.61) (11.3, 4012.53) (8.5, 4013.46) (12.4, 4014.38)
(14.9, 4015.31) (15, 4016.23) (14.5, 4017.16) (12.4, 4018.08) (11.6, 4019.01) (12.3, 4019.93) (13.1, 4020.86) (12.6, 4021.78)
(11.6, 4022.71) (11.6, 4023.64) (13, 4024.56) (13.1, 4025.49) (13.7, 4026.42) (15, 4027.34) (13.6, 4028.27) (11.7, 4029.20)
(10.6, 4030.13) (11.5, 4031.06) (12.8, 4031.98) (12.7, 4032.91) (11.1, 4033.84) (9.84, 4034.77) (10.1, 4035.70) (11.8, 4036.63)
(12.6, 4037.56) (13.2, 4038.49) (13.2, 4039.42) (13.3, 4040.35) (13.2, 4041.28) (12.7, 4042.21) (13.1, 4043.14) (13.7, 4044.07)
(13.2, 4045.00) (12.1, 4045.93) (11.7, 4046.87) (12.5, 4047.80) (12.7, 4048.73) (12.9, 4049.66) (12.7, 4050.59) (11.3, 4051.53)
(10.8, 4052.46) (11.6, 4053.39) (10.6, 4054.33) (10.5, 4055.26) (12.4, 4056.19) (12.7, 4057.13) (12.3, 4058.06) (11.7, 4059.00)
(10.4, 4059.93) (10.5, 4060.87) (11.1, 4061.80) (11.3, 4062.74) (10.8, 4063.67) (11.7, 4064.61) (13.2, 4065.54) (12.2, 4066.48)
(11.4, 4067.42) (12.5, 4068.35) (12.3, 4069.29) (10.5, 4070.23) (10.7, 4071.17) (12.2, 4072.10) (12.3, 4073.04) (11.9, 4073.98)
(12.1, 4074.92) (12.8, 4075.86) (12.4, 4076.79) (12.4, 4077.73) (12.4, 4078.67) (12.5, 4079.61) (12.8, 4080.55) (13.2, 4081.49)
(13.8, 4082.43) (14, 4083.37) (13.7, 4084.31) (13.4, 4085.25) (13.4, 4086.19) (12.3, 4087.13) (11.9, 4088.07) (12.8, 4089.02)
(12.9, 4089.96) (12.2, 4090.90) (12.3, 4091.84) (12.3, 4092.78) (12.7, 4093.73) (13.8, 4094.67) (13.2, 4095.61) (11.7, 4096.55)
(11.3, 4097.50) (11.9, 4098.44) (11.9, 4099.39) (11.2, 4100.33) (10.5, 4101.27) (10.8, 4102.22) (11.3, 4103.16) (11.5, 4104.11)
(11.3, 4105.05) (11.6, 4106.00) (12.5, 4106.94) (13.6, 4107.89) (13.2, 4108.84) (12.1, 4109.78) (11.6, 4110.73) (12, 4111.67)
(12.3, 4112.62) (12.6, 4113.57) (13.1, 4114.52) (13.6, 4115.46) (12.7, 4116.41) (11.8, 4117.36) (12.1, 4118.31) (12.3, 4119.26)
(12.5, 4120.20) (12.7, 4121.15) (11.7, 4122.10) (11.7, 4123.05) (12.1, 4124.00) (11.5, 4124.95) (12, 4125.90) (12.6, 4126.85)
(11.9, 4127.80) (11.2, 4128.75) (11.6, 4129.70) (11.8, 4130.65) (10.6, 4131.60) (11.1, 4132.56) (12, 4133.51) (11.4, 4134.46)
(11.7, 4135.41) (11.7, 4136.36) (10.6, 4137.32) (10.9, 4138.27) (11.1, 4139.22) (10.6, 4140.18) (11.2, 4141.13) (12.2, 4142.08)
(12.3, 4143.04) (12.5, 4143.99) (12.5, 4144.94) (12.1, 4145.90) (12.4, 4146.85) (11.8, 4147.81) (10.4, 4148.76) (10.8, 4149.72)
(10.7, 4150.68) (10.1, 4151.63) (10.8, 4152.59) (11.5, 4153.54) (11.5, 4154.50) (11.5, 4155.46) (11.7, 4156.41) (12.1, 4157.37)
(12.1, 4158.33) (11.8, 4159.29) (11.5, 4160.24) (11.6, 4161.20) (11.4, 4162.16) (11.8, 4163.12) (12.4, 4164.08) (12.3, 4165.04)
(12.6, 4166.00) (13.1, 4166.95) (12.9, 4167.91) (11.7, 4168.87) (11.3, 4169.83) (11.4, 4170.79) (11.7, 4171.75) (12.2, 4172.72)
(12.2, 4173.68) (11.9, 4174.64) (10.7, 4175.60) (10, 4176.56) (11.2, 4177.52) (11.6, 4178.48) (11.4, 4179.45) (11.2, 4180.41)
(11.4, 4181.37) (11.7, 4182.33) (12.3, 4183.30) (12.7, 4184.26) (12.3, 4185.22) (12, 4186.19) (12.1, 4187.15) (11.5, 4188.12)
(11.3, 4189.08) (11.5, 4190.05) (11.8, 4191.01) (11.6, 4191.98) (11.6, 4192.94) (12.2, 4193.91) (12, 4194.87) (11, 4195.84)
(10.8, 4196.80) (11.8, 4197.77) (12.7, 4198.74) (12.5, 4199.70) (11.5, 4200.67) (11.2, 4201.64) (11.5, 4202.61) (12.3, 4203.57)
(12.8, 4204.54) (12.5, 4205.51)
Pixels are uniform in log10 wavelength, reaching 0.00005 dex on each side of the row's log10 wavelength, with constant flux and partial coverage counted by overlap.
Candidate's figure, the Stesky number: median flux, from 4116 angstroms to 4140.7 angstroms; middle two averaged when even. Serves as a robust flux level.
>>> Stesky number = 11.7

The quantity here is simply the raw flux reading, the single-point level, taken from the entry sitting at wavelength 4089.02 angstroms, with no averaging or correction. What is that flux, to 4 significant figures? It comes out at 12.80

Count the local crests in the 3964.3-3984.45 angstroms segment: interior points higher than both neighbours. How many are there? 3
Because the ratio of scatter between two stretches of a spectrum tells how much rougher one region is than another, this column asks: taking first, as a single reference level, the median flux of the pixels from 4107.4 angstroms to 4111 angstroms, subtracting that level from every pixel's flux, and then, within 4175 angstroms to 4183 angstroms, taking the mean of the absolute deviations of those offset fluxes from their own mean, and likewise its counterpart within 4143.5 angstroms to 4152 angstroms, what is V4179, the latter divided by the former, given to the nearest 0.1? 2.2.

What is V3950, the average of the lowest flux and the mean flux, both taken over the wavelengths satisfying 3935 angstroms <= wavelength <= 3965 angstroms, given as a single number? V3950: 9.2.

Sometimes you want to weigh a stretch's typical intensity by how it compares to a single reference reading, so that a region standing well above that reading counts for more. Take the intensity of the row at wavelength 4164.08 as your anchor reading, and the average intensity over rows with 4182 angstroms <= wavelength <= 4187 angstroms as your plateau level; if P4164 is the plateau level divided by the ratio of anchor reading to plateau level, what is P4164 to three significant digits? 12.0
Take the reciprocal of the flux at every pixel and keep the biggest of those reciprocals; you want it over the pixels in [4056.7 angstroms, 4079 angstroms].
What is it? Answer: 0.096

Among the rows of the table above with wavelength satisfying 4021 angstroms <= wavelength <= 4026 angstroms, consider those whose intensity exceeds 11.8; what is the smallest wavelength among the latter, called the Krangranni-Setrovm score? 4021.78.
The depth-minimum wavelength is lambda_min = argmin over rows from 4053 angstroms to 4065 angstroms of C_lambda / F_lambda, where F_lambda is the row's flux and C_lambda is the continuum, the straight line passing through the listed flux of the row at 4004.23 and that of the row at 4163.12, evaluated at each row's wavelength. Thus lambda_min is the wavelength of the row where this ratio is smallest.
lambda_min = 4057.13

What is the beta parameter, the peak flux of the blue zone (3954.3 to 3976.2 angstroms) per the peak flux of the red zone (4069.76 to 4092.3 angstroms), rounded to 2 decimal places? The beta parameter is 0.87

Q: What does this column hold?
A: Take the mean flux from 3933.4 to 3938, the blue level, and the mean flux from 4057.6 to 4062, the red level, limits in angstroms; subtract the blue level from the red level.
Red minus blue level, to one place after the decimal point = 2.7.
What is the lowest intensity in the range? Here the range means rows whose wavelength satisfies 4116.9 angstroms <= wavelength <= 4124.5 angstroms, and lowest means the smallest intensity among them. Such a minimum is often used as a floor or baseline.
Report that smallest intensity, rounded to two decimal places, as 11.70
